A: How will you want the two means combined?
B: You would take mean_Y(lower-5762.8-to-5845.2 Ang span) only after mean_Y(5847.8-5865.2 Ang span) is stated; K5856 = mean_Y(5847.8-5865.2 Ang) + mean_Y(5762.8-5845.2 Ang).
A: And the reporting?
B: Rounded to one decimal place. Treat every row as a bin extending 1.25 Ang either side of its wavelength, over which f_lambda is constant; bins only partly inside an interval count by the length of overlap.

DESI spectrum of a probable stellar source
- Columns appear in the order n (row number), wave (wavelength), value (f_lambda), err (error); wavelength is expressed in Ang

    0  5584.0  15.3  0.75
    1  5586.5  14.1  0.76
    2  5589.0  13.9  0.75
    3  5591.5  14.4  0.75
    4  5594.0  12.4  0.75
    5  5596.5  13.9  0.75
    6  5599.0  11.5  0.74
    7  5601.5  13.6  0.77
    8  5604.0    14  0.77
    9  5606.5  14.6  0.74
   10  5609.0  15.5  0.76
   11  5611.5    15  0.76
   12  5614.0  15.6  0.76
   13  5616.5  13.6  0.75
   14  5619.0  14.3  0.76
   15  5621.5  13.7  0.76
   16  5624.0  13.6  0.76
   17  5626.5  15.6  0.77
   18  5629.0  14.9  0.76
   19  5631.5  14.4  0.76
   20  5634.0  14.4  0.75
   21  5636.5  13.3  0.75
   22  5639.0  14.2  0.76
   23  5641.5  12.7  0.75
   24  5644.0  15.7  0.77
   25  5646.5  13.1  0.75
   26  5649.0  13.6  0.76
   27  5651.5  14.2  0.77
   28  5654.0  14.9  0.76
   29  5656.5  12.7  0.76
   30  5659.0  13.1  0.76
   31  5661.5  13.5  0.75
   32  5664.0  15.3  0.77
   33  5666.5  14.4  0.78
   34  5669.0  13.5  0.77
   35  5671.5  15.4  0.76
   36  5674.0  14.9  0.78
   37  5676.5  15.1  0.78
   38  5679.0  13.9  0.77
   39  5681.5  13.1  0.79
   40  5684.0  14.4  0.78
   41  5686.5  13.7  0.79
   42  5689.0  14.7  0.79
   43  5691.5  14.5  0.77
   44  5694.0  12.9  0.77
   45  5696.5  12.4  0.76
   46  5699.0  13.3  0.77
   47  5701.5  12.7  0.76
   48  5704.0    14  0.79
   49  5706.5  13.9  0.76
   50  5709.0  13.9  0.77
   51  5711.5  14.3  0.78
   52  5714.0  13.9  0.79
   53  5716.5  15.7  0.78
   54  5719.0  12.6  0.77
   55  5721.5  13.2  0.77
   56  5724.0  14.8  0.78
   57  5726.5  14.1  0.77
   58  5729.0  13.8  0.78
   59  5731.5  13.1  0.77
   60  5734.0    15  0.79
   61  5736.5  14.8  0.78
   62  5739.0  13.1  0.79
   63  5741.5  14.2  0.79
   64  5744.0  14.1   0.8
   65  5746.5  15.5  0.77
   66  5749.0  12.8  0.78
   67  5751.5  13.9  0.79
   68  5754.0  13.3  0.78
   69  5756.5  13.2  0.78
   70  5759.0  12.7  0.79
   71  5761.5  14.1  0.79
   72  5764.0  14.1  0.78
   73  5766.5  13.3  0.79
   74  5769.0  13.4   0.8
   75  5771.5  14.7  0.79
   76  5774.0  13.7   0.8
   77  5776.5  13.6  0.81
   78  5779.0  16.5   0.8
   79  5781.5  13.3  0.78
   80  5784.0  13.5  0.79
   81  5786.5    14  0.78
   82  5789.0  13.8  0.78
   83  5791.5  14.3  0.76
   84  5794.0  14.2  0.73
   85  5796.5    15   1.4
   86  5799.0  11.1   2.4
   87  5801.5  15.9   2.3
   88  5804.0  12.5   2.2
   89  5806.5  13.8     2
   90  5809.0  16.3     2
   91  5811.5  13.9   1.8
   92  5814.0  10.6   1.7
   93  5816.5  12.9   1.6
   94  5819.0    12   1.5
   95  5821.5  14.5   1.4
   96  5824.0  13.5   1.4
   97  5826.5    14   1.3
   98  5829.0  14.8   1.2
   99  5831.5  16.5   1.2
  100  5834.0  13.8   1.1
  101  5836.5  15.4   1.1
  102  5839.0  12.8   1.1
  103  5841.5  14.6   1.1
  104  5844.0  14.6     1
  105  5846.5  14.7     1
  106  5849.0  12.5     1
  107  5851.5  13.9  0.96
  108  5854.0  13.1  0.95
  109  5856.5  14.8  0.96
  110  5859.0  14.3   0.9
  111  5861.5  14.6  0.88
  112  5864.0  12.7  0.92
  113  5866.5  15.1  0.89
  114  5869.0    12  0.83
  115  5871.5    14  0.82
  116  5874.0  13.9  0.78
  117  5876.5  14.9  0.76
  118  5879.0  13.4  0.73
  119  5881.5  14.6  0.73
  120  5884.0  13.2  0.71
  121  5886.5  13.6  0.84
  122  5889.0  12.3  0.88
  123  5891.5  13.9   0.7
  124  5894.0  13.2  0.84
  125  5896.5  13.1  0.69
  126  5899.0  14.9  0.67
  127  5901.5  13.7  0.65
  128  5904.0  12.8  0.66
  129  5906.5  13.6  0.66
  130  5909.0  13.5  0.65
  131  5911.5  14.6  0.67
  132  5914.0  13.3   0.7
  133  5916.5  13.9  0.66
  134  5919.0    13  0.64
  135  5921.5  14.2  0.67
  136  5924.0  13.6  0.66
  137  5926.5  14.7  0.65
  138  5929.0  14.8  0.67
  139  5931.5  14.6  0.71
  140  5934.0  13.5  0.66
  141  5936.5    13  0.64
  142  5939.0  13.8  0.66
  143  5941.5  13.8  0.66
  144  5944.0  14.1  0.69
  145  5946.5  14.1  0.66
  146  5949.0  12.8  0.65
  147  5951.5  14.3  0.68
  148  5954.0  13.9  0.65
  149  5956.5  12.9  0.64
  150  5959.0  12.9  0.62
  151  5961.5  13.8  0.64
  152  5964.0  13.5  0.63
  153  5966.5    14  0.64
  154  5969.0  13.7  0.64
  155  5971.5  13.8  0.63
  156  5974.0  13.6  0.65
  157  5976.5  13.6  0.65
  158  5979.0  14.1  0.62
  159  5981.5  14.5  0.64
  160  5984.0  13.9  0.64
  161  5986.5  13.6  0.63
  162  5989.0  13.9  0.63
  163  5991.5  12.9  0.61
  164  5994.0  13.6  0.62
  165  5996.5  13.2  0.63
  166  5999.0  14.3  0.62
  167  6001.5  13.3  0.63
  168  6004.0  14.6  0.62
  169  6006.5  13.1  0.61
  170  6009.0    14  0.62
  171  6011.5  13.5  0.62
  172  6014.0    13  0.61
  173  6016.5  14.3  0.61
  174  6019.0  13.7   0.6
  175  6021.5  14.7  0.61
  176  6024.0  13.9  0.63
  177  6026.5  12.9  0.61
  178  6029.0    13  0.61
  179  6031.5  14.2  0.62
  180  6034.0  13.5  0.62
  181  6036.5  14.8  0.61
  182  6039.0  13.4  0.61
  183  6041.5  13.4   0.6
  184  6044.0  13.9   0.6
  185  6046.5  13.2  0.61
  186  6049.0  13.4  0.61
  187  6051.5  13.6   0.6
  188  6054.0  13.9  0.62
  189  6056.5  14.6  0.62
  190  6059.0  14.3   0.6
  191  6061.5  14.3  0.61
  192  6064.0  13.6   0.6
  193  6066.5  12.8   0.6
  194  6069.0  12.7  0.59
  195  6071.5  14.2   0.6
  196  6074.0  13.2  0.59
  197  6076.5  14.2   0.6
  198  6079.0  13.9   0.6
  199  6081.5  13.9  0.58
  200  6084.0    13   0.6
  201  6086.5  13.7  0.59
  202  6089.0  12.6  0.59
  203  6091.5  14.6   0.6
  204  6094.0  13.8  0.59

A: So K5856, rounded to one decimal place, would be 27.7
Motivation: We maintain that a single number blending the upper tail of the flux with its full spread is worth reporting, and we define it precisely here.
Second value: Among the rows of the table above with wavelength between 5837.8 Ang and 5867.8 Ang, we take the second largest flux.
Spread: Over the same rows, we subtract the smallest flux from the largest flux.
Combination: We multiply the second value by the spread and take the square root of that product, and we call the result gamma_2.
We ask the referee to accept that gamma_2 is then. 6.2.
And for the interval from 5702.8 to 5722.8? 6.7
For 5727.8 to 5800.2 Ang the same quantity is 9.1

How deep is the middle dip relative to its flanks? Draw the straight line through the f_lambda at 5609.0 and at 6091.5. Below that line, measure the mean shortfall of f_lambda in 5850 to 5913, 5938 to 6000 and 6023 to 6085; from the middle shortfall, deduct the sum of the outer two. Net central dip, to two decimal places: -1.12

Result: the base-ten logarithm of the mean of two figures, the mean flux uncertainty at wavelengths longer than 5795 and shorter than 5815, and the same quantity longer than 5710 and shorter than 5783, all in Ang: 0.14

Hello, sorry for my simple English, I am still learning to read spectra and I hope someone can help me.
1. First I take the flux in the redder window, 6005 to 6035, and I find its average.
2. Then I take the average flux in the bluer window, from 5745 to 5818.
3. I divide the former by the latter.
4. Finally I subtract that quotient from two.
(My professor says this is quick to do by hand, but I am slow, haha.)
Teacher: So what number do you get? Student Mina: 1.01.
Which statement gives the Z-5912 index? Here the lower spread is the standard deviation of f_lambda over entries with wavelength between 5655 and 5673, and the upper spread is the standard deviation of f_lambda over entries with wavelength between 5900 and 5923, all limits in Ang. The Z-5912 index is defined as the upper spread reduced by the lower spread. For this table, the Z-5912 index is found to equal -0.5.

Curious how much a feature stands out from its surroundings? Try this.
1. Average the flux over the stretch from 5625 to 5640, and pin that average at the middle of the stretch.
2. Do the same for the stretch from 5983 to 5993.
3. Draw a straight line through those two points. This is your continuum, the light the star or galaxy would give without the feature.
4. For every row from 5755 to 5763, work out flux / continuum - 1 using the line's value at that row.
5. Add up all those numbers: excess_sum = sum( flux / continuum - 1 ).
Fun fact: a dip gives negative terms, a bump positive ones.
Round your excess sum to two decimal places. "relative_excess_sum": -0.17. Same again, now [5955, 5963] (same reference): -0.10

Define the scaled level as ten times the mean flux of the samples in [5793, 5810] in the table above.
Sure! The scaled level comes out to 141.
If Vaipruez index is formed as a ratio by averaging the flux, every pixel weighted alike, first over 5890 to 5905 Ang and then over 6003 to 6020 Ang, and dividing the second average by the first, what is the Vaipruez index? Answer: 1.01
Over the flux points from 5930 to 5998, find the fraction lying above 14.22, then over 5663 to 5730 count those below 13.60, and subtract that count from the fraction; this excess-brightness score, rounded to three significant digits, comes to -7.89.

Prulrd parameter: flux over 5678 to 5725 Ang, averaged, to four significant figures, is 13.78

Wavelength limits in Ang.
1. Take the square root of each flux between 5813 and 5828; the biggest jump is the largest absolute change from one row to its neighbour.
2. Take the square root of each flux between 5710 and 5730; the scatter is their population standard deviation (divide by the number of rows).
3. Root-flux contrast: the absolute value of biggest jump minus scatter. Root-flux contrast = 0.23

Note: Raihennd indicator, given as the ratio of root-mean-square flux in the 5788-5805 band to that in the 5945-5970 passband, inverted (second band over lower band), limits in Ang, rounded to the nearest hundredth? 0.98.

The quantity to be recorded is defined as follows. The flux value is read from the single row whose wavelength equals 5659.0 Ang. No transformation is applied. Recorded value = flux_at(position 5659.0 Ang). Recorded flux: 13.1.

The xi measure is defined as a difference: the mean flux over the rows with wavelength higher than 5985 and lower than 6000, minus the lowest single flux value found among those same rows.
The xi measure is 0.68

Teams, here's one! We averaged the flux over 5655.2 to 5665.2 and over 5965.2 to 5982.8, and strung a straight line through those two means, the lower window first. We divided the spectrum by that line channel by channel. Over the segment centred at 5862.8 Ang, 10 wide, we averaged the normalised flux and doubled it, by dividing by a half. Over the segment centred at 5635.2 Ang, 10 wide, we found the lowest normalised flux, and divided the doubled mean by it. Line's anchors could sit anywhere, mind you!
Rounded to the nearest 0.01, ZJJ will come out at 2.10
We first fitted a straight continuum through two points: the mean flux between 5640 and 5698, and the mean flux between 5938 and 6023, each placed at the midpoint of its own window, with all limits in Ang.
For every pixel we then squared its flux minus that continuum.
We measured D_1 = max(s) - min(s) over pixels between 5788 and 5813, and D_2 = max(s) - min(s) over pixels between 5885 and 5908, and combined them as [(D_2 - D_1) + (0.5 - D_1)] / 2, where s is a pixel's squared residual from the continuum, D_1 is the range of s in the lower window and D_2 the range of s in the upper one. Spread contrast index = -6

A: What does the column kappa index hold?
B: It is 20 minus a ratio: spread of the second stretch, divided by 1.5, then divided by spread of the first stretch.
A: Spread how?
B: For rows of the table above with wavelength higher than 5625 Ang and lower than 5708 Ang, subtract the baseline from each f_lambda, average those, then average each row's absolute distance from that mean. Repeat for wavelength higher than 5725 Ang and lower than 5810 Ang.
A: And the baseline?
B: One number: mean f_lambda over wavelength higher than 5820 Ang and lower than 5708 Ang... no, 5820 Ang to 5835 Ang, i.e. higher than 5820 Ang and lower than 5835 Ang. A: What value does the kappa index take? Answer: 19.3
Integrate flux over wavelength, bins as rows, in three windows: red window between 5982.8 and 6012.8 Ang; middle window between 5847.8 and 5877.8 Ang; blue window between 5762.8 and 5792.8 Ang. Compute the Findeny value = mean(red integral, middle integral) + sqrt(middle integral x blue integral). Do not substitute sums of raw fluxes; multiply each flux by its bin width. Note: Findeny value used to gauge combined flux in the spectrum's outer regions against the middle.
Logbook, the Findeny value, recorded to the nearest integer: 830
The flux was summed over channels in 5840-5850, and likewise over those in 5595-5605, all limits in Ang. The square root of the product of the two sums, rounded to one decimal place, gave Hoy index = 54.7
